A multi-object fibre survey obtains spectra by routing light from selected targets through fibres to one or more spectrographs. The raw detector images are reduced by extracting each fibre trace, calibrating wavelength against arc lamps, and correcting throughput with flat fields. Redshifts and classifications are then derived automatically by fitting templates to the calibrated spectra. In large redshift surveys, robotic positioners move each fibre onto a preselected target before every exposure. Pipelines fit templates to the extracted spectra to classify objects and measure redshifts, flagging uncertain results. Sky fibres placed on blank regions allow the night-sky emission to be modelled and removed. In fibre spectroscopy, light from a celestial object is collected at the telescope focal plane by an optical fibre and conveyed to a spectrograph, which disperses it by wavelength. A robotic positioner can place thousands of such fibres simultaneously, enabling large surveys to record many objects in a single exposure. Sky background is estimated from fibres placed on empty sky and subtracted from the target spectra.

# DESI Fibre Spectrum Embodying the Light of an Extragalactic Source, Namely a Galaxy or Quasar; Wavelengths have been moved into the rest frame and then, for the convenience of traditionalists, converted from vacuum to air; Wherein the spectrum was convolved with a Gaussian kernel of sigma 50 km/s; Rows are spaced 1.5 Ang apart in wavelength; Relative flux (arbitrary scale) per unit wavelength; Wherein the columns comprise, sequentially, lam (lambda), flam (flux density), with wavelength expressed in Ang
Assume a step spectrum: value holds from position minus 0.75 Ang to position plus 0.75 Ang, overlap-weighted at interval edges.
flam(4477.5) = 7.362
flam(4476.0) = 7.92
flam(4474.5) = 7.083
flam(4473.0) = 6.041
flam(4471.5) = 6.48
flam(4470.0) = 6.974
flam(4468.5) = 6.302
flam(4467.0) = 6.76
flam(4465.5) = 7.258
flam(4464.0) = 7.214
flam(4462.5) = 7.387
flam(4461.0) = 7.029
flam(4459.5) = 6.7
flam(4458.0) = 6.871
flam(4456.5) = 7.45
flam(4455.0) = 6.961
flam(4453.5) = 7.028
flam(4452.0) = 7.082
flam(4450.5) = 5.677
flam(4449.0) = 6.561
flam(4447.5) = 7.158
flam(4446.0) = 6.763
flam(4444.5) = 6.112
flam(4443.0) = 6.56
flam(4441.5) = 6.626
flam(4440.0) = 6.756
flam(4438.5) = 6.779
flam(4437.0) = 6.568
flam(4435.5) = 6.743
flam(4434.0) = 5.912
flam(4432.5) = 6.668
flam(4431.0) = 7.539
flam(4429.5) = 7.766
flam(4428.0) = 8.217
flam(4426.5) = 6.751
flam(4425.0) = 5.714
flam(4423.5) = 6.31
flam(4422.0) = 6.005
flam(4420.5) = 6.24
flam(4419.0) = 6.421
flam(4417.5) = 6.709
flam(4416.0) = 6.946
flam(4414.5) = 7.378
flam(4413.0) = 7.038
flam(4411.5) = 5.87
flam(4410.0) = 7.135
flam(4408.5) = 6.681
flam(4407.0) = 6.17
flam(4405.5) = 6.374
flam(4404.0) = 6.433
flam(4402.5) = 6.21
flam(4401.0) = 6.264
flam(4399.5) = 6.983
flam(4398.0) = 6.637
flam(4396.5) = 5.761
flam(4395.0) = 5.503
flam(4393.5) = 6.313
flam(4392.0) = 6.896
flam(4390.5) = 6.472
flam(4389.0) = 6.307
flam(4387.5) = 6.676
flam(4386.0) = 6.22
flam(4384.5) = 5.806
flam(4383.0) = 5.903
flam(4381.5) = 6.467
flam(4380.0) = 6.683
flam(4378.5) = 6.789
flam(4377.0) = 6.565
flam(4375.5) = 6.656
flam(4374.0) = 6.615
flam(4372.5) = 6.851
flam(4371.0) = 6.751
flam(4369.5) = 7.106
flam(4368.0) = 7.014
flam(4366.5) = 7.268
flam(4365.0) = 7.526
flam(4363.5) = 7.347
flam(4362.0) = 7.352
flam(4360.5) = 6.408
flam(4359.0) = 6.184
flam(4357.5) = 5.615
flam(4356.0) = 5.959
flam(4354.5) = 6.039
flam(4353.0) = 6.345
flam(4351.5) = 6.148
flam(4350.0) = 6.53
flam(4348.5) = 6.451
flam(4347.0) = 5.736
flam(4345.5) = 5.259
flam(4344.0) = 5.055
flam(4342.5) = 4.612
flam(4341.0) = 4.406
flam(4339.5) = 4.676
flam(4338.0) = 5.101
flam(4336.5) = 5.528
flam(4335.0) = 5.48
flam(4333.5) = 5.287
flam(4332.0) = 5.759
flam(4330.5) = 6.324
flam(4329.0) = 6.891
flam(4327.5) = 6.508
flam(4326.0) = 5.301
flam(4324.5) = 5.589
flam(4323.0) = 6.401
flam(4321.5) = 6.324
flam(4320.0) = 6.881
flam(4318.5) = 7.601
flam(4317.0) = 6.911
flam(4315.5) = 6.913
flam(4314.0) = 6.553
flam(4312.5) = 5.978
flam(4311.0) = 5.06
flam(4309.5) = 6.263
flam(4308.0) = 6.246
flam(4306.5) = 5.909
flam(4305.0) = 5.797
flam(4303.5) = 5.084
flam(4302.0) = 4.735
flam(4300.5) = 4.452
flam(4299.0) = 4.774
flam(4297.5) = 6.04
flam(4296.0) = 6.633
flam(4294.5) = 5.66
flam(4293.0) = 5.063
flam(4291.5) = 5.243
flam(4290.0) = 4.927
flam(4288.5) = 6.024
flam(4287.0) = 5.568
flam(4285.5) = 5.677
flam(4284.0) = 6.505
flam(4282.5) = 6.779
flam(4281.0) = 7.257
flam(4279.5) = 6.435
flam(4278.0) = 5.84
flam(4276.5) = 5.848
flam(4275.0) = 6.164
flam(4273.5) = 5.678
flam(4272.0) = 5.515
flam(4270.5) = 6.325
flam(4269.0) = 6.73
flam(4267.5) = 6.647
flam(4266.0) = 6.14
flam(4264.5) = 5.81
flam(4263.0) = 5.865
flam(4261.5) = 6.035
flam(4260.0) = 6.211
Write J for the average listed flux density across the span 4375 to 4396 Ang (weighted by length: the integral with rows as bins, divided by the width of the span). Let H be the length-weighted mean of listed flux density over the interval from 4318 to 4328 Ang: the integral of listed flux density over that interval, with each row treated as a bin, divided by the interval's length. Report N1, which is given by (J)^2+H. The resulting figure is 47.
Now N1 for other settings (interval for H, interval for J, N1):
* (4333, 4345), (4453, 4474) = 52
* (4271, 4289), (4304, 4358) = 41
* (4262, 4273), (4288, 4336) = 41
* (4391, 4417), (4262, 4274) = 44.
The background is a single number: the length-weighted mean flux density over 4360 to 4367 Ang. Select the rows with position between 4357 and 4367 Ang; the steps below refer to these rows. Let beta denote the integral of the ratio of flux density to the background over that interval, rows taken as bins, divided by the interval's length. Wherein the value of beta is 0.948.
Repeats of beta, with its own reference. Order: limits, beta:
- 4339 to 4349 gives 0.715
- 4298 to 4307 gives 0.712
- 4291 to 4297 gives 0.789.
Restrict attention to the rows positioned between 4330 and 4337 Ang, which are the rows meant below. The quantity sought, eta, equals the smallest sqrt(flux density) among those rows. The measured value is 2.30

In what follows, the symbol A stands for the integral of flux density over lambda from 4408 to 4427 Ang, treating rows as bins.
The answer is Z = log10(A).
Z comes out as 2.09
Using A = 124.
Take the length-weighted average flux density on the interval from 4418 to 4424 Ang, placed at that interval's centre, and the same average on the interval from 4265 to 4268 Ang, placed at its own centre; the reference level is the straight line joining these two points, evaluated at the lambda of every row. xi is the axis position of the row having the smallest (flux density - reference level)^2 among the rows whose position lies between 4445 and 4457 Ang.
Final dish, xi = 4449.0 Ang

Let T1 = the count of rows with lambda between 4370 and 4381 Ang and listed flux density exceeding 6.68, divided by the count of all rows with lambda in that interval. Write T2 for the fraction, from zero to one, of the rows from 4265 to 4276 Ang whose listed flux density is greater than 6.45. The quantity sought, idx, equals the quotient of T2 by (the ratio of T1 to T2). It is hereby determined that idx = 0.1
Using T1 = 0.6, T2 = 0.29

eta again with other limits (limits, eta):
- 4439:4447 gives 2.47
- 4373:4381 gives 2.56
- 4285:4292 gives 2.22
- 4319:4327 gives 2.30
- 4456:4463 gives 2.59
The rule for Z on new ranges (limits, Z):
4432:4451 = 2.09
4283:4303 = 2.04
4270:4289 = 2.07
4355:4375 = 2.13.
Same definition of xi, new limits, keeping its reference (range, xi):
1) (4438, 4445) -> 4444.5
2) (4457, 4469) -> 4468.5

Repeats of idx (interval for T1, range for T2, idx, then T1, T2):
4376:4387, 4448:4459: 2.6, 0.3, 0.86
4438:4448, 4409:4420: 0.9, 0.6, 0.71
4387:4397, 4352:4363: 0.1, 0.1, 0.14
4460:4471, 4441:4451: 0.6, 0.9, 0.71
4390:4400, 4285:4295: 0.0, 0.3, 0.00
